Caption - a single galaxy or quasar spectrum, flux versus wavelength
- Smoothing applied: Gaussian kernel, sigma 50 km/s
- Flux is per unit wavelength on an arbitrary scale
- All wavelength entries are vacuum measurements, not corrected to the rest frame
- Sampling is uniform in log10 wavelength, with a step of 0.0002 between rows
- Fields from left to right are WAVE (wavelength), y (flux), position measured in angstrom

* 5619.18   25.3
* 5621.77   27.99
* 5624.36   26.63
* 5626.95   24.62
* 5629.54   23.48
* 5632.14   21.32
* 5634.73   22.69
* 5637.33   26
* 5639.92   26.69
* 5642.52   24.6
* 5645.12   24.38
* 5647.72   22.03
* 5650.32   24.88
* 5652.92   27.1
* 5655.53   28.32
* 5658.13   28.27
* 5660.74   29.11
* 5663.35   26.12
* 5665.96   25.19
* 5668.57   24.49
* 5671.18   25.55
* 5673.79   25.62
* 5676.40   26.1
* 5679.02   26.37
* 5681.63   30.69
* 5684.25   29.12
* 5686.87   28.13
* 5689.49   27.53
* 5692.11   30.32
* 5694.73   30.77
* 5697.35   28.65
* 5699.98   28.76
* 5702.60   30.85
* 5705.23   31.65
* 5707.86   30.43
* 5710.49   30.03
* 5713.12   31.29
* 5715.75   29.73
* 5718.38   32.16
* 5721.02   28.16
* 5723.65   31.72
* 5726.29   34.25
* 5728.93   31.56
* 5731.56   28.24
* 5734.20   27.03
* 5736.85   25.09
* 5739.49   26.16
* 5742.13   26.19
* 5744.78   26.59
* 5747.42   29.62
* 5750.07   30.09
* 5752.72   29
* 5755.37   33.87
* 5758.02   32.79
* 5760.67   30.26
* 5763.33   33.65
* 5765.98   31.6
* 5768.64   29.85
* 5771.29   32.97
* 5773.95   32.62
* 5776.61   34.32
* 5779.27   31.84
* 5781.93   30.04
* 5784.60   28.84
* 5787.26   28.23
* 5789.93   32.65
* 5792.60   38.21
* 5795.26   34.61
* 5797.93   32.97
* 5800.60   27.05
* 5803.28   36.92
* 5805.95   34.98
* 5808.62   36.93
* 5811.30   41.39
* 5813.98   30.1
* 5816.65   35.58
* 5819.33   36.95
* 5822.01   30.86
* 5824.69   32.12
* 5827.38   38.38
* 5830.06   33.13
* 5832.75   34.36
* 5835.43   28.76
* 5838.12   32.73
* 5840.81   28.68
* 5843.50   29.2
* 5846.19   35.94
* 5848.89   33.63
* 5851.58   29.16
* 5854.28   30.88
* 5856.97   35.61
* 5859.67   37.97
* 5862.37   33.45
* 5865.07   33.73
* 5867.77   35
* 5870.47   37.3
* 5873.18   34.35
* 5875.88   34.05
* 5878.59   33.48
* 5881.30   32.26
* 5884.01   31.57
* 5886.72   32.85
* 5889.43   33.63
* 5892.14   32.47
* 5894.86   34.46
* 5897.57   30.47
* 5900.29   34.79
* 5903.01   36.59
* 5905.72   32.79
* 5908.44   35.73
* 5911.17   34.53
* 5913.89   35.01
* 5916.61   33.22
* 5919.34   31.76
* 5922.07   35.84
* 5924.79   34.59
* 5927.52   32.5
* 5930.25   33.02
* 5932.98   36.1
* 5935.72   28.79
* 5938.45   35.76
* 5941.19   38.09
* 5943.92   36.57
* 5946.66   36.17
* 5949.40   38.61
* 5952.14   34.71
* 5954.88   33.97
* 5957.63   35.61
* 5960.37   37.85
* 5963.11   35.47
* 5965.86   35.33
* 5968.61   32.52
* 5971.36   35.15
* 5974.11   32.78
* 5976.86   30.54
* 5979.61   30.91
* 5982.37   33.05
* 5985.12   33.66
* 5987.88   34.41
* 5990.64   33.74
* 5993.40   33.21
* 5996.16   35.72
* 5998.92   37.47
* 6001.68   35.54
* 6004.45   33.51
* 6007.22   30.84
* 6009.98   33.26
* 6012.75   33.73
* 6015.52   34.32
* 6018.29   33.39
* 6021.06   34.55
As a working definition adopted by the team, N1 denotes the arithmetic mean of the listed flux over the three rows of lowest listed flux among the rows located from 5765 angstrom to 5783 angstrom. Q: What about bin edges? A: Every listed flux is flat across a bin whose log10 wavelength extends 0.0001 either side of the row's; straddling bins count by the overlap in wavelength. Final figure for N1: 30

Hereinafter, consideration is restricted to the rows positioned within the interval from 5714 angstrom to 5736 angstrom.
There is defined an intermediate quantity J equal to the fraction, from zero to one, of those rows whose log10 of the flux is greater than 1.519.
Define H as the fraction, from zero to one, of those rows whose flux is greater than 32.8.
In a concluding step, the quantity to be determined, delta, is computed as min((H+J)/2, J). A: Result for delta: 0.1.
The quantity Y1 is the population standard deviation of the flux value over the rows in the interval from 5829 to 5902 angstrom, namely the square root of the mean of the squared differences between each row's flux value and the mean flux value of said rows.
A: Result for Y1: 2.4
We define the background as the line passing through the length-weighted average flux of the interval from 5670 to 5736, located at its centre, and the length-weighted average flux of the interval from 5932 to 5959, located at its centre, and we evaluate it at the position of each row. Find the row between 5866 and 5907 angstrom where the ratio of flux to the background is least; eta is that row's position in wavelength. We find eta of 5897.57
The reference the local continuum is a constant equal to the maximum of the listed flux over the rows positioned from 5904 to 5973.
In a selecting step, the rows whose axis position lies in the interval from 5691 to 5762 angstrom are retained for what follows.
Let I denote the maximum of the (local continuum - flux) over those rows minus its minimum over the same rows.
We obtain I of 9.2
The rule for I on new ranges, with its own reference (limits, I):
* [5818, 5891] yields 9.7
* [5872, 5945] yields 9.3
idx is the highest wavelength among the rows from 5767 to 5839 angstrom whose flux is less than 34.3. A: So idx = 5838.12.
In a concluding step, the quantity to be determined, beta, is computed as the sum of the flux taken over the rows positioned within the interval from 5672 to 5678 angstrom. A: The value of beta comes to 51.7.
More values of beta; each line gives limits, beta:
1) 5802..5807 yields 71.9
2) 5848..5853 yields 62.8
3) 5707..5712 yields 60.5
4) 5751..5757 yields 62.9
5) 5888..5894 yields 66.1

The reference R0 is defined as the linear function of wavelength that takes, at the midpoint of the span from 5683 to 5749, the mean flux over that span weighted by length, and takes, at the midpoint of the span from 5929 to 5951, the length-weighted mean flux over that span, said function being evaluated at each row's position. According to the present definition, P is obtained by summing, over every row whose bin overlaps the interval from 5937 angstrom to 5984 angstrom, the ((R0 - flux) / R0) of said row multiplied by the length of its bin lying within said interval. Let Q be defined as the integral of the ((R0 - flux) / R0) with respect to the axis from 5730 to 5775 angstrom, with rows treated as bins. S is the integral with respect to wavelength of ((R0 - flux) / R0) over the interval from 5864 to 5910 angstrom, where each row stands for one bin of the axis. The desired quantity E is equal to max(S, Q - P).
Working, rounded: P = 1.4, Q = 0.93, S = 0.1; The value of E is 0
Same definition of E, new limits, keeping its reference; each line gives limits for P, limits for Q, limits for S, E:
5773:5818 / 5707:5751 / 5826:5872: 3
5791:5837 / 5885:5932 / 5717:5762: 4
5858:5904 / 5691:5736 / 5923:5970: 1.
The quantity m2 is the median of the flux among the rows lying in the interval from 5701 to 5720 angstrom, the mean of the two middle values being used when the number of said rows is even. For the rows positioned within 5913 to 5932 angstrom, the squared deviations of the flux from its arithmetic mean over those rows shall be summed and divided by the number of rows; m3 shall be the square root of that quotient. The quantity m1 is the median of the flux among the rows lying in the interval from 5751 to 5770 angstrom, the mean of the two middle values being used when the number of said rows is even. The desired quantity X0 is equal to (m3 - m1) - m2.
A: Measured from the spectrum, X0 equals -61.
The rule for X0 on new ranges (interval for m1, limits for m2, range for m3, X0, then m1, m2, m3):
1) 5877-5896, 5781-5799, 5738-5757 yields -63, 33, 33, 2.6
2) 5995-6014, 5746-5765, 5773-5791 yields -62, 34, 30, 2.1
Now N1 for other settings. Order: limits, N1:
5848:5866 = 31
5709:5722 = 29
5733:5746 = 26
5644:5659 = 24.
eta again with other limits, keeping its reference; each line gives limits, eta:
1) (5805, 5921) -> 5840.81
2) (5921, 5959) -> 5935.72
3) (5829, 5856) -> 5840.81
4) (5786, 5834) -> 5800.60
